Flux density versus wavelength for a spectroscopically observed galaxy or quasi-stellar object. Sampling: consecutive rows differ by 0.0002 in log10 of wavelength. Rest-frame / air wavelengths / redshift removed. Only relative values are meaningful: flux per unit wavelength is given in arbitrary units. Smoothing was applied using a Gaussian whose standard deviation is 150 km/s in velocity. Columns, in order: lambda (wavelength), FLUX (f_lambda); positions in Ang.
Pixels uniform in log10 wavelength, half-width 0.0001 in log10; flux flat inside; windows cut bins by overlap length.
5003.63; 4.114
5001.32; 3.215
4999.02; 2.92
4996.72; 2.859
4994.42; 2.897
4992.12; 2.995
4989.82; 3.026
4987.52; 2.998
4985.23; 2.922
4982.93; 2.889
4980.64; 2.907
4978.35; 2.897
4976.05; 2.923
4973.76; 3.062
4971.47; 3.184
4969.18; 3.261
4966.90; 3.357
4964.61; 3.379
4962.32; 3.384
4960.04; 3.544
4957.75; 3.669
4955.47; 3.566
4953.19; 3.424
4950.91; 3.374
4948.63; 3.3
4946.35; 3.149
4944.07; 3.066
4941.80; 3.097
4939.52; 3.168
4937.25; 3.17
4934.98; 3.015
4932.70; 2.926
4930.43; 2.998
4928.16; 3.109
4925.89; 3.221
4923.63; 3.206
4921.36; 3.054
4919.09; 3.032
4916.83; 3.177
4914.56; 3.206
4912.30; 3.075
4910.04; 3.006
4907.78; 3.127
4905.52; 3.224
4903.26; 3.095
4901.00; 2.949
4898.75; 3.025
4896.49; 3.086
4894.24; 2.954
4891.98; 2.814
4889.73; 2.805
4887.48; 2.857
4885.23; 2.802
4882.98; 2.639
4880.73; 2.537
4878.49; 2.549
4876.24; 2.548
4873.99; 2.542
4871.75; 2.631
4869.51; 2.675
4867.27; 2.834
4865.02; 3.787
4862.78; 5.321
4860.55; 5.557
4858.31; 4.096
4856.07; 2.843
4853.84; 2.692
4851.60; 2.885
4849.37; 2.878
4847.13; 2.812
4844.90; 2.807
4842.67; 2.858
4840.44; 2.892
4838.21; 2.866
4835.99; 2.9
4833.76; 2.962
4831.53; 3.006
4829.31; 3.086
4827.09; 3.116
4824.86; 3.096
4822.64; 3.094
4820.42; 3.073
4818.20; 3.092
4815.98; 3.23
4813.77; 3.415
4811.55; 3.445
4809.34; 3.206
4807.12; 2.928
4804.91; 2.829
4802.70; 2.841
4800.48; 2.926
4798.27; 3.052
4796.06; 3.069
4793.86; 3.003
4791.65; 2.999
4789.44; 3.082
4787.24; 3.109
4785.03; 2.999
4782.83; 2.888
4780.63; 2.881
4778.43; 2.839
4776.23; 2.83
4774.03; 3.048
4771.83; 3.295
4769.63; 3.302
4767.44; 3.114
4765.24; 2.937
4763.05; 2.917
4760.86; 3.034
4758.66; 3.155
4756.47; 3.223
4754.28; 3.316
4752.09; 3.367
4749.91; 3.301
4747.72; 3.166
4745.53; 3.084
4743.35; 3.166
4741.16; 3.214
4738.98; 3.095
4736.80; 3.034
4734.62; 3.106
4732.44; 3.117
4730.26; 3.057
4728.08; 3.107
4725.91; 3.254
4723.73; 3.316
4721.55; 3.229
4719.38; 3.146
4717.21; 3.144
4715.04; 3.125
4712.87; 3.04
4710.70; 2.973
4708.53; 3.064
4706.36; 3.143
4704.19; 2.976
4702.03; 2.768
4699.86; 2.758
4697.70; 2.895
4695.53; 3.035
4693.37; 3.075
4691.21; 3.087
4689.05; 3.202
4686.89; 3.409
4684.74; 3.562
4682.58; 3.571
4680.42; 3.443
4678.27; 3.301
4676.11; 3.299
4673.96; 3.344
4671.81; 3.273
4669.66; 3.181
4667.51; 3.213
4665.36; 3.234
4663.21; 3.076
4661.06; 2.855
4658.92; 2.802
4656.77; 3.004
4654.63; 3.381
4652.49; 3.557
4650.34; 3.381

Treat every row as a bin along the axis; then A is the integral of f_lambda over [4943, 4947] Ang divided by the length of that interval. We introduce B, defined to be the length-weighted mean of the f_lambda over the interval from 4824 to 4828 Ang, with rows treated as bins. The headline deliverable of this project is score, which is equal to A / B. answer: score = 1.00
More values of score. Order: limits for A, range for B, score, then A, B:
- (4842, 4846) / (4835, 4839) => 0.98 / 2.83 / 2.89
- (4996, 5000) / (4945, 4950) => 0.90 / 2.89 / 3.22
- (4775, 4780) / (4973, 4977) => 0.95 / 2.84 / 2.99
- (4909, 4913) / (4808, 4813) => 0.92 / 3.04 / 3.31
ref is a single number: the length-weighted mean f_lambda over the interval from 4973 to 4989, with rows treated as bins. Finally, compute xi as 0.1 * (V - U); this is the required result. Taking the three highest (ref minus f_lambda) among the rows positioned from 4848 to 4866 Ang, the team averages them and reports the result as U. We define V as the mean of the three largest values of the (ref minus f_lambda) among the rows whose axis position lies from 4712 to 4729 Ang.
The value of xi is -0.029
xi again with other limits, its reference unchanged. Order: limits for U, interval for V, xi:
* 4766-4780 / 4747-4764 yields -0.013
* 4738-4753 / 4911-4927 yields 0.006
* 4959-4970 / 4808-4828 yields 0.025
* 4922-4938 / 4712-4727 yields -0.012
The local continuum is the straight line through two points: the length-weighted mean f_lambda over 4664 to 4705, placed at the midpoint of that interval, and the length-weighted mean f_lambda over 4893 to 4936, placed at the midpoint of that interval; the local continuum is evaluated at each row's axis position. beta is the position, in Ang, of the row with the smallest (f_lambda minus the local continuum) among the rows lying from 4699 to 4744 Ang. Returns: 4699.86 Ang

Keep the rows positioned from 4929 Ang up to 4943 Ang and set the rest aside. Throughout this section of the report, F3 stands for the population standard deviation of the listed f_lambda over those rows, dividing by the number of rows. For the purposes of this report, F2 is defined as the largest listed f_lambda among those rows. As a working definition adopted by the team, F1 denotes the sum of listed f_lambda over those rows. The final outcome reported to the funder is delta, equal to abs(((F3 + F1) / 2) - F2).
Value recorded 6.1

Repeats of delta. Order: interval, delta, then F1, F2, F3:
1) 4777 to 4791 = 5.8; 17.8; 3.109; 0.104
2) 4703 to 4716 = 6.1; 18.3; 3.143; 0.066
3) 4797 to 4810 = 5.8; 17.8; 3.206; 0.131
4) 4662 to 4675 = 6.4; 19.3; 3.344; 0.082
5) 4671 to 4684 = 6.6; 20.2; 3.571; 0.105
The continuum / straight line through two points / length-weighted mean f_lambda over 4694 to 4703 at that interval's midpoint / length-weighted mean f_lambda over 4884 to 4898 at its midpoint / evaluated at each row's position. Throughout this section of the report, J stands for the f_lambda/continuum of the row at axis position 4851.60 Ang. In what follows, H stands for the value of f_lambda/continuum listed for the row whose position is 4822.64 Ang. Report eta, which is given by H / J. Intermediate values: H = 1.07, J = 1.00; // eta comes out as 1.07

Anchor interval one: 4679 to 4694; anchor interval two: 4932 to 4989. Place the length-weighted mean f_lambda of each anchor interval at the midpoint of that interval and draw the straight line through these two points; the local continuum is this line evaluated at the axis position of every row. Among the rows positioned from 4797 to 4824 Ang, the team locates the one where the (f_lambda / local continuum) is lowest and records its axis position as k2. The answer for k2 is 4804.91 Ang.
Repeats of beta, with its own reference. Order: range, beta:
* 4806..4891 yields 4880.73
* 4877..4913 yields 4880.73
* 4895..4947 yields 4932.70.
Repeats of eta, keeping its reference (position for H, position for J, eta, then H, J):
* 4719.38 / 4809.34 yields 0.98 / 1.09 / 1.11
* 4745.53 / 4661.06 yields 1.08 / 1.07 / 0.99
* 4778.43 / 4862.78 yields 0.53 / 0.99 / 1.84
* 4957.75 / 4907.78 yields 1.17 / 1.27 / 1.08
